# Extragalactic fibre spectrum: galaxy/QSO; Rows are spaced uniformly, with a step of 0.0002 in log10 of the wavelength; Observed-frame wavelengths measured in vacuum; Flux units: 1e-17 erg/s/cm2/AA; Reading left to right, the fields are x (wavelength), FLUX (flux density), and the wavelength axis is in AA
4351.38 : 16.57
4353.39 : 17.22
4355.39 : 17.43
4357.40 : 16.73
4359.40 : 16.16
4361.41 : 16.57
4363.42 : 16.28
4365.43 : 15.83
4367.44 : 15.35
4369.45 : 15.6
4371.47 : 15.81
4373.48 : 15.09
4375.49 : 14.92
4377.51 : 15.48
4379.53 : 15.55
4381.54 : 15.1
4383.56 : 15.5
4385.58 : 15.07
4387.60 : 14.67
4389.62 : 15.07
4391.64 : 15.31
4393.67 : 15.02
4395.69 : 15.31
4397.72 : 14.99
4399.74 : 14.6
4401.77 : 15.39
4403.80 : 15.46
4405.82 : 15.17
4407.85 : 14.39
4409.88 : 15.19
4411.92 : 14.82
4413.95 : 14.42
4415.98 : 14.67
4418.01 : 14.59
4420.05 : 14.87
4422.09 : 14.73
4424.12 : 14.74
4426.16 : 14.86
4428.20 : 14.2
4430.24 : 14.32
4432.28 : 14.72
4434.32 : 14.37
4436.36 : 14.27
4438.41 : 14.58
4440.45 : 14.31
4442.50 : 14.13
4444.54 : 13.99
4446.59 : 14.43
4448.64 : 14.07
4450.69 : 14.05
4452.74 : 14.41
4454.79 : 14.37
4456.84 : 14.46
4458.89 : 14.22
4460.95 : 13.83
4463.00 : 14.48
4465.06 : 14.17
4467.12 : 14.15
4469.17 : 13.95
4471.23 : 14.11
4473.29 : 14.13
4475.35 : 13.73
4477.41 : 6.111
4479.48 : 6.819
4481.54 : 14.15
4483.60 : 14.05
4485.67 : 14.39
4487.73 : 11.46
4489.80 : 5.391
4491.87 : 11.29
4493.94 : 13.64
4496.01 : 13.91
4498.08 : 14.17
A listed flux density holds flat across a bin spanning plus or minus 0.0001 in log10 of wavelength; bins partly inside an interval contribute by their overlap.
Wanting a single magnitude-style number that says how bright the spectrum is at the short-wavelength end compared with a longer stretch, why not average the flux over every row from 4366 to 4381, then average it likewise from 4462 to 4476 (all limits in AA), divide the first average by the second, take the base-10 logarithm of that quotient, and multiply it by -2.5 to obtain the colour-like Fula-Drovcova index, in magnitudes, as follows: -0.10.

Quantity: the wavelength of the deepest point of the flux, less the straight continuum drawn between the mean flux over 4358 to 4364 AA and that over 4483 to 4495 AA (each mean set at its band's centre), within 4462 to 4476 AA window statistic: 4469.17 AA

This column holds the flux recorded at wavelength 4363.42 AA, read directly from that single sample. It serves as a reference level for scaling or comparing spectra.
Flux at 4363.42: 16.28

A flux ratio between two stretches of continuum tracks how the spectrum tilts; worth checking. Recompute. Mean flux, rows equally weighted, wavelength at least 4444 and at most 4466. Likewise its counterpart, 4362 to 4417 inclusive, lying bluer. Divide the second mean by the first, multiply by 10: 10.7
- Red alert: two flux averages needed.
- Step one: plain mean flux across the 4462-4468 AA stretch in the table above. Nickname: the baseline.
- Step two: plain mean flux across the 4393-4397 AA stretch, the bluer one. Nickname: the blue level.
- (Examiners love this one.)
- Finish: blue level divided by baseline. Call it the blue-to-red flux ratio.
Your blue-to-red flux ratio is 1.06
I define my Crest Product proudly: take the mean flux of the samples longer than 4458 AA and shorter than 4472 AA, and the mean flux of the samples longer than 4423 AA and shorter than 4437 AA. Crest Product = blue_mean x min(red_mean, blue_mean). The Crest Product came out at 205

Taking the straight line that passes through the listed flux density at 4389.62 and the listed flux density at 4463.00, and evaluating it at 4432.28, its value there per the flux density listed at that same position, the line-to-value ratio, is 1.00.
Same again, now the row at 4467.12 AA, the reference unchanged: 1.02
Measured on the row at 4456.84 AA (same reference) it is 1.00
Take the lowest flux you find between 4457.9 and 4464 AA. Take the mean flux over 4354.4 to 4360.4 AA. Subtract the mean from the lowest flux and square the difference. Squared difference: 8.7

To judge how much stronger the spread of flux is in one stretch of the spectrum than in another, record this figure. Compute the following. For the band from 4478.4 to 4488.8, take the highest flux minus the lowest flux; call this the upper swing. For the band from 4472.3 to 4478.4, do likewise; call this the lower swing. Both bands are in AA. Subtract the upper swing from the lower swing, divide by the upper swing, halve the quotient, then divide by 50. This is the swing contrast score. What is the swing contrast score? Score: 0.001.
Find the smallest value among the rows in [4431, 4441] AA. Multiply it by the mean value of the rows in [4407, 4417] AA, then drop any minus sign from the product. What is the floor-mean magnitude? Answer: 210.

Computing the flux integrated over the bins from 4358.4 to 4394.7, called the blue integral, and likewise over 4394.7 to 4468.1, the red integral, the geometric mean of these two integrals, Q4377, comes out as 774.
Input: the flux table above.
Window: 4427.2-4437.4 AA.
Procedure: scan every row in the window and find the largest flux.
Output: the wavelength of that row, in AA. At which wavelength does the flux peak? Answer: 4432.28 AA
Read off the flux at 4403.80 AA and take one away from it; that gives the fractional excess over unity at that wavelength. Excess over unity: 14.5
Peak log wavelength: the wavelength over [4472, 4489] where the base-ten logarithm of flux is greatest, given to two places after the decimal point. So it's 4485.67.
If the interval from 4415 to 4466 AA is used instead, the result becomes 4420.05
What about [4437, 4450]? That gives 4438.41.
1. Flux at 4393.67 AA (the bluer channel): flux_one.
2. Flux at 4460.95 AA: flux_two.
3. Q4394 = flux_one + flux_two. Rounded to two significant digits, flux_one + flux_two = 29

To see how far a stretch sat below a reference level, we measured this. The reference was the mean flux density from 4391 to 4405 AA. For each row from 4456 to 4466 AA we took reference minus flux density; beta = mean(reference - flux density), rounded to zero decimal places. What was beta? 1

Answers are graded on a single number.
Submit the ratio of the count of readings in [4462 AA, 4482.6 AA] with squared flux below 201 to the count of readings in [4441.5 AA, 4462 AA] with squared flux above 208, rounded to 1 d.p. 4.5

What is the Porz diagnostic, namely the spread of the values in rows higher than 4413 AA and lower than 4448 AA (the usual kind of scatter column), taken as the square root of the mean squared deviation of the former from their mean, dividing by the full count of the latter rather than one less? 0.25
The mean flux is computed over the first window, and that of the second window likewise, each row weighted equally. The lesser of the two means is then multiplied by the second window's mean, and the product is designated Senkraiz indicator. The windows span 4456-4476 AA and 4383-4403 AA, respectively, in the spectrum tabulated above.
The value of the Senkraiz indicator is 213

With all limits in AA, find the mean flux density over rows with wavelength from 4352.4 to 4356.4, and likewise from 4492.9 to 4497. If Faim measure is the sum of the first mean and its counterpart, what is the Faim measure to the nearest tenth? 31.1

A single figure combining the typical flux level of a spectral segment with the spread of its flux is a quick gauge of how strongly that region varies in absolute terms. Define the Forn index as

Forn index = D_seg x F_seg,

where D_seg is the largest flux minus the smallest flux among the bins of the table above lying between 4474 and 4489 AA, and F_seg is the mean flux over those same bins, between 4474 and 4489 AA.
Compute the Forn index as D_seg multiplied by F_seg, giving 95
